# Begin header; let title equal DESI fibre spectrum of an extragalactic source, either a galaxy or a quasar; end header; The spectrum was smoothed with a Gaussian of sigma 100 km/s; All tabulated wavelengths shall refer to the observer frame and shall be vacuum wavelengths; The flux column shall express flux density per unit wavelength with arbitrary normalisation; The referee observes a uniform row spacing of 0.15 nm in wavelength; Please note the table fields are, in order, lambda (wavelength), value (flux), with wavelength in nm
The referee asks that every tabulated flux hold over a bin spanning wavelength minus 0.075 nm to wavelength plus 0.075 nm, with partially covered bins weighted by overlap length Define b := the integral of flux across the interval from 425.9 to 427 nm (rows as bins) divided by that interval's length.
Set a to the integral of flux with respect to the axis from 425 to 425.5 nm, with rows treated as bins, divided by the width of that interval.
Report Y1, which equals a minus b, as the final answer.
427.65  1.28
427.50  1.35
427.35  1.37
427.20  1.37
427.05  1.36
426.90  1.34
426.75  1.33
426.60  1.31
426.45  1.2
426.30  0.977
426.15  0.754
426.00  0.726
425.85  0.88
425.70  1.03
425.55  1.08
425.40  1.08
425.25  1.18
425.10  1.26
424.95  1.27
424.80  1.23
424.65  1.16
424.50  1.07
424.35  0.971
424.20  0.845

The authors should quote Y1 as 0.08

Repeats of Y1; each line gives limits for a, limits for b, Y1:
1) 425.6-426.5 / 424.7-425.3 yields -0.31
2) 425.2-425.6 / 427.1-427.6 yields -0.25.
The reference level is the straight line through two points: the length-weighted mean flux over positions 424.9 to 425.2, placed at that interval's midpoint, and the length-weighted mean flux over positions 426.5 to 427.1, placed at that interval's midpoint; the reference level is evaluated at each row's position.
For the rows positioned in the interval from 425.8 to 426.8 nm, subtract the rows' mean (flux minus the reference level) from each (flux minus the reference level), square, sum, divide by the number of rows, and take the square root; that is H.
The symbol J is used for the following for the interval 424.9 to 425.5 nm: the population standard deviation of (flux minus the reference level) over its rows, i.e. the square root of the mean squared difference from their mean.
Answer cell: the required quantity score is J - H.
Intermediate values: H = 0.23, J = 0.08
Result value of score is -0.14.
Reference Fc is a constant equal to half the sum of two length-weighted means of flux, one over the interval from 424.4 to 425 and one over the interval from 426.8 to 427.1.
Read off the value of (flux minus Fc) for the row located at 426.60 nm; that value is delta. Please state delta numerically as 0.051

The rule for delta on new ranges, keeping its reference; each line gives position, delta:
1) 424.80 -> -0.029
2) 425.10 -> 0.001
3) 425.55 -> -0.179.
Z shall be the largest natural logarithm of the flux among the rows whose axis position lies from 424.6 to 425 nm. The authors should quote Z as 0.24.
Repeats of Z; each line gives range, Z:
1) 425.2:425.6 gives 0.17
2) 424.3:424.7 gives 0.15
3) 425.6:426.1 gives 0.03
